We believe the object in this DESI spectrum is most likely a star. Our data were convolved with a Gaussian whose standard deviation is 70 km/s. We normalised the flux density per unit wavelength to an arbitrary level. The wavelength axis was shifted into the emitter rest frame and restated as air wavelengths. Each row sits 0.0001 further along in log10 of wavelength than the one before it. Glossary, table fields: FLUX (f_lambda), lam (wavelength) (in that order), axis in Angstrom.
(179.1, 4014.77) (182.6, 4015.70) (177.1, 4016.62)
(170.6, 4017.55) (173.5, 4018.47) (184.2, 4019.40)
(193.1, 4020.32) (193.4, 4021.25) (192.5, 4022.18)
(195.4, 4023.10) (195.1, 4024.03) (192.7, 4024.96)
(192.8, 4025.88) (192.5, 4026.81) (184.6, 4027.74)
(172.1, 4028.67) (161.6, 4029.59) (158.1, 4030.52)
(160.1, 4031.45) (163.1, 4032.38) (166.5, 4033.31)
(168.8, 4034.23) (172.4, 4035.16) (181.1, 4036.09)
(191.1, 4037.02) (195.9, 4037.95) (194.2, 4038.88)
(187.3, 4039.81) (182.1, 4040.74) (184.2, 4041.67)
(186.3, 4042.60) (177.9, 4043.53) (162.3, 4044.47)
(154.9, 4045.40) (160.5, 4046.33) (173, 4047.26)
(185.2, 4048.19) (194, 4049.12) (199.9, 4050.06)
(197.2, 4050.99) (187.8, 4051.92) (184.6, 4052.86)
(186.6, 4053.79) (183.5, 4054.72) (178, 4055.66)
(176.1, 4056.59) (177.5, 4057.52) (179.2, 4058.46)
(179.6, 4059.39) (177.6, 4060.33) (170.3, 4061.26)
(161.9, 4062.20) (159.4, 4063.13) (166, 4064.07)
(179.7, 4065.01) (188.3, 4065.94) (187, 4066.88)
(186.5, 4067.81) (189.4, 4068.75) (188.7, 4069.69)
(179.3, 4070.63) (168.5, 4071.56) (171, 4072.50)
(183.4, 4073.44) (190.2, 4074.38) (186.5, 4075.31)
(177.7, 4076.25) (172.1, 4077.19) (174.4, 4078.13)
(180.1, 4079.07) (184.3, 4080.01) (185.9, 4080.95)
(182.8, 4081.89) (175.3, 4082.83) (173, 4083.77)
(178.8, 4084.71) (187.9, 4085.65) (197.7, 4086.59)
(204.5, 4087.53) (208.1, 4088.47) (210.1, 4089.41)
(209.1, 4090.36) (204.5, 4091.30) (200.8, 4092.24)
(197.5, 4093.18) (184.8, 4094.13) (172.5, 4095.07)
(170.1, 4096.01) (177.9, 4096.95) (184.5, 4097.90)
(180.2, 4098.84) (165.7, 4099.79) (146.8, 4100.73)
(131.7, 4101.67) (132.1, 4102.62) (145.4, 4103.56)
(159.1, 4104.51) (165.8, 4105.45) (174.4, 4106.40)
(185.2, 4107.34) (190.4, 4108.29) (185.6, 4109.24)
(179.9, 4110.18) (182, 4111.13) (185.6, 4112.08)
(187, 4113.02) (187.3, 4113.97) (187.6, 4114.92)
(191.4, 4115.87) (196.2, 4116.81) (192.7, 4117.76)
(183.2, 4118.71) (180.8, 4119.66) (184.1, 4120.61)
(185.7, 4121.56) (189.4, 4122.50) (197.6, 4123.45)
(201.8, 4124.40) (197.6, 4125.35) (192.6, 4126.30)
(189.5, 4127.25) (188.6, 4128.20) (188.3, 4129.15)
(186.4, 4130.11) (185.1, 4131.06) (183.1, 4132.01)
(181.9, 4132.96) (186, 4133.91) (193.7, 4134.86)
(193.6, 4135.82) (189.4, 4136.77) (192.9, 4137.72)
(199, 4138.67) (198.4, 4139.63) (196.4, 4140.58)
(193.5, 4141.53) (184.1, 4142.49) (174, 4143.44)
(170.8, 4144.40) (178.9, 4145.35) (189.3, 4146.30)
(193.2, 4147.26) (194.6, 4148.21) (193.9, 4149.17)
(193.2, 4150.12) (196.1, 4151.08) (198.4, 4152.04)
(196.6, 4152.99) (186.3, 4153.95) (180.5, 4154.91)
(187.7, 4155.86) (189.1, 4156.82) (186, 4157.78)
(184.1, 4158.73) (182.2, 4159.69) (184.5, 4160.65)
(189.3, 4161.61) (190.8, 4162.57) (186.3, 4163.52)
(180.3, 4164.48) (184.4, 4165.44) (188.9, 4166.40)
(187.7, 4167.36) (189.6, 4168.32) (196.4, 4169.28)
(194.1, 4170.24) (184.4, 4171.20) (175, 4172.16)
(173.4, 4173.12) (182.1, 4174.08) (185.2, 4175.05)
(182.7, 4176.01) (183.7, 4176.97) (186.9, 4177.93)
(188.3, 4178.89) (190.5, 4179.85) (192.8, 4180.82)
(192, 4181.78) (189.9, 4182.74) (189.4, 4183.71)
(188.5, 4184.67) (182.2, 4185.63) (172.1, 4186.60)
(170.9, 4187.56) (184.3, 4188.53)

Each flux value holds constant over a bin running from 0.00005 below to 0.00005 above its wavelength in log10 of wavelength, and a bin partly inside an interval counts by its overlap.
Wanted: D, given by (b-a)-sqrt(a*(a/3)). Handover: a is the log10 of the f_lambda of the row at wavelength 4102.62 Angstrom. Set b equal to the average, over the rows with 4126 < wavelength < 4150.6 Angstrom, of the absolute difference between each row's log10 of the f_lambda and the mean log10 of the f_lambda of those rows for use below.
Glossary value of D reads -3.33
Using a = 2.12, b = 0.013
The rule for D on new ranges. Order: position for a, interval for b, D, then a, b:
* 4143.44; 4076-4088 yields -3.52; 2.24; 0.017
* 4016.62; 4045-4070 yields -3.52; 2.25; 0.022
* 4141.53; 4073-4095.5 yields -3.58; 2.29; 0.024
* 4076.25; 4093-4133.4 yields -3.52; 2.25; 0.029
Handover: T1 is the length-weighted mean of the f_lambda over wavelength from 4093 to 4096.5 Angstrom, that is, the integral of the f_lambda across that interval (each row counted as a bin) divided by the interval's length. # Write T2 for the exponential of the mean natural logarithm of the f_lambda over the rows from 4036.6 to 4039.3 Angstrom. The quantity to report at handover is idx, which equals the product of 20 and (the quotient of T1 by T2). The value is 18.58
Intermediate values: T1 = 180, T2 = 194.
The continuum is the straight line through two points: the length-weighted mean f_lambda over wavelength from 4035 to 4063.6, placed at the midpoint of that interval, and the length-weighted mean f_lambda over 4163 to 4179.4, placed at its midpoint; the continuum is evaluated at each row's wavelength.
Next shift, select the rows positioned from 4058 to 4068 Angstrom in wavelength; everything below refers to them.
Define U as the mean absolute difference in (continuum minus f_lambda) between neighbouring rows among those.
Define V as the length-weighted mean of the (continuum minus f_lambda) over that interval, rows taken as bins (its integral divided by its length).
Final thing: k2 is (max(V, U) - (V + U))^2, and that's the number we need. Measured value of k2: 25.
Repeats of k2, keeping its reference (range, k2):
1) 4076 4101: 11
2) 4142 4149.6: 0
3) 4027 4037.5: 35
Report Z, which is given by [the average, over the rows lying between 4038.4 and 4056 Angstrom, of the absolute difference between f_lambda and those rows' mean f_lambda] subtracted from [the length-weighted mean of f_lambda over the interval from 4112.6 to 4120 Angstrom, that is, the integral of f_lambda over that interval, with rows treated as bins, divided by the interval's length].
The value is 179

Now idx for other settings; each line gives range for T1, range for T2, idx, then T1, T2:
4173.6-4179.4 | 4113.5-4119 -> 19.49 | 185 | 190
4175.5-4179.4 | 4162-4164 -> 19.72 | 186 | 189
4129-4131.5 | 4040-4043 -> 20.17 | 186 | 184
